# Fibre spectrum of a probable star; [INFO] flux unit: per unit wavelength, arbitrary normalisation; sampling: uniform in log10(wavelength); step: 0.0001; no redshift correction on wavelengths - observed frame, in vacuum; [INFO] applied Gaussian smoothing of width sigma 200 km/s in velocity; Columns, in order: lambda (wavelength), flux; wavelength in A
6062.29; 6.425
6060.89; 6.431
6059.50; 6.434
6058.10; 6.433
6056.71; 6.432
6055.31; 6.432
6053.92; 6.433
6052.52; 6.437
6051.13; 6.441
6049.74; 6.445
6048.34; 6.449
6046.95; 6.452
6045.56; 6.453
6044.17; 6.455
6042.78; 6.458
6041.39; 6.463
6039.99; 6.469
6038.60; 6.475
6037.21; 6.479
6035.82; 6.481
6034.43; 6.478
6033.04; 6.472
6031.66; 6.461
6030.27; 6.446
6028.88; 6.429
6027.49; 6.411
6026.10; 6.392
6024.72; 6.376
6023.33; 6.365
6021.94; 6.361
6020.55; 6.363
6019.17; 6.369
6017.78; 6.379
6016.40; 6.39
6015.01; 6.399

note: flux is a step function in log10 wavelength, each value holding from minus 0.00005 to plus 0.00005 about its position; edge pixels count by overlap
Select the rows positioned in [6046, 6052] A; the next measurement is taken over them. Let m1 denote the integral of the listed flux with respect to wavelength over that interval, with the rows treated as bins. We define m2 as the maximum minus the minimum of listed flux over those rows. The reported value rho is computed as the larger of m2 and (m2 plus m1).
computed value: 38.7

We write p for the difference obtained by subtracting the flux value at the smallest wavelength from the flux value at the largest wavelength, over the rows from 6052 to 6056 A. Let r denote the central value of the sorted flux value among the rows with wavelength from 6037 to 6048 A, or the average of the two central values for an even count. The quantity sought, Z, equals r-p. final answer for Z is 6.47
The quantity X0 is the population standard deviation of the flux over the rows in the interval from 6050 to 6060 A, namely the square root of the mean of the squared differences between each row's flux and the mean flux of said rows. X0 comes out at 0.003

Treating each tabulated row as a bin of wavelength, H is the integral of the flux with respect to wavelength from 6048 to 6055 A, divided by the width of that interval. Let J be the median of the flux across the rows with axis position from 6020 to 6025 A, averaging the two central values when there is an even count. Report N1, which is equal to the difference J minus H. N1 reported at -0.07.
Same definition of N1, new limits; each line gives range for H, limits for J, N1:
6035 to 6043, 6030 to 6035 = 0.00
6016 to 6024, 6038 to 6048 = 0.09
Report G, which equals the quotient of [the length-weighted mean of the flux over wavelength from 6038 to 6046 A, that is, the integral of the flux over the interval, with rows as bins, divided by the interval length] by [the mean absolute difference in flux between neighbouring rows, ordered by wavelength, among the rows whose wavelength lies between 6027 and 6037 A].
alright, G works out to 554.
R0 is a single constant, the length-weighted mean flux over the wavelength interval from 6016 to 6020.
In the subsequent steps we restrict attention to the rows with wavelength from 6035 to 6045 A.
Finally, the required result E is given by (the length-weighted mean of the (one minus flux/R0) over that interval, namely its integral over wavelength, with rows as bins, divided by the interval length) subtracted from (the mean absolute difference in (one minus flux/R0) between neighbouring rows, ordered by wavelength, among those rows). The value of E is 0.013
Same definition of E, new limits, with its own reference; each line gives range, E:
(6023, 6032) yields 0.006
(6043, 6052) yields 0.010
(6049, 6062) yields 0.007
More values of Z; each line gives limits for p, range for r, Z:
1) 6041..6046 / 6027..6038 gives 6.48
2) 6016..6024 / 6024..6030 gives 6.43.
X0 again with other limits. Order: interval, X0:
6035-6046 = 0.010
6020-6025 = 0.006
